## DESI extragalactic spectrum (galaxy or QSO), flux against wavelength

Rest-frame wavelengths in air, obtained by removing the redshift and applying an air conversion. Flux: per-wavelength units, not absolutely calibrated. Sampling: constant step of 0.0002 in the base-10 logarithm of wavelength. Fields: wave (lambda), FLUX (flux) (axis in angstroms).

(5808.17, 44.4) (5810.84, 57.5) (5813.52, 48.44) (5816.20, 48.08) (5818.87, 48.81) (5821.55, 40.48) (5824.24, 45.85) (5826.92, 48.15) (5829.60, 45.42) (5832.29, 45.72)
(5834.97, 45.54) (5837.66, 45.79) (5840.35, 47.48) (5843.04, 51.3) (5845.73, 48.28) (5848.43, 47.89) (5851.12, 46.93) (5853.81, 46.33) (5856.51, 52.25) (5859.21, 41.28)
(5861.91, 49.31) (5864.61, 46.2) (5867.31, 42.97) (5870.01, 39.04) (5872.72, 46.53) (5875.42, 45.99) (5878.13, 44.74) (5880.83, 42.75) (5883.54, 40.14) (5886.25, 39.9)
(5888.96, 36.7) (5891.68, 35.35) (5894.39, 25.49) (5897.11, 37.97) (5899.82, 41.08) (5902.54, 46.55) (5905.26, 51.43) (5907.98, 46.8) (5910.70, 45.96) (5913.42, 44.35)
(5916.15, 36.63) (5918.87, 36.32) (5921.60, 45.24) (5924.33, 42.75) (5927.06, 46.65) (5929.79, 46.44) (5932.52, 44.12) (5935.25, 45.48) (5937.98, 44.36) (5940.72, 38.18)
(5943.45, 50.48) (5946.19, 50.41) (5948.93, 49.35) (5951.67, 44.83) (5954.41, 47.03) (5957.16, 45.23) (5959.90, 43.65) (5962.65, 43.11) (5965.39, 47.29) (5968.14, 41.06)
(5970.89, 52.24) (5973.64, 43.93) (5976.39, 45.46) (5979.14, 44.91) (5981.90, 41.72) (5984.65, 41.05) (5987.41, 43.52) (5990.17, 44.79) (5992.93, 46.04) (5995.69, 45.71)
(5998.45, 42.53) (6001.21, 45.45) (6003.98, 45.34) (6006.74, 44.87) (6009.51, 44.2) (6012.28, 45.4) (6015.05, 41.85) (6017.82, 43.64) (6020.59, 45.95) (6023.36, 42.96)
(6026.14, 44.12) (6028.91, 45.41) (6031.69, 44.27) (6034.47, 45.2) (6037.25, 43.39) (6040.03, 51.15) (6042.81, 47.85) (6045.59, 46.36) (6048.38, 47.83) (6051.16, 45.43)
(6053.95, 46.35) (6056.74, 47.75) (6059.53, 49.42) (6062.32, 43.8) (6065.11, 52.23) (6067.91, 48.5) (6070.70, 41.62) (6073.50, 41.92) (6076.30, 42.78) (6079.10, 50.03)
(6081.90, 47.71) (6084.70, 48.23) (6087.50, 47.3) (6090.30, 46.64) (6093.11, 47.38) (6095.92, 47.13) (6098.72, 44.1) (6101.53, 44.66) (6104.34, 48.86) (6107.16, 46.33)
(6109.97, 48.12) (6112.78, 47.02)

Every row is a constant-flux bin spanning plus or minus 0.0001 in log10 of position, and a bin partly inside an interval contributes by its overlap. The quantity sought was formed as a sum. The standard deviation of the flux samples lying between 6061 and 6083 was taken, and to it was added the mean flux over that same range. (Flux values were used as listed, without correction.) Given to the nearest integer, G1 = 50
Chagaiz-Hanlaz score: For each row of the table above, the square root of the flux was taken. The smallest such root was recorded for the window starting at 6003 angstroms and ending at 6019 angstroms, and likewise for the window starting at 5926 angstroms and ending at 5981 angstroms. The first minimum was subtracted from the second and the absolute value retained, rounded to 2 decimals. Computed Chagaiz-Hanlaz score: 0.29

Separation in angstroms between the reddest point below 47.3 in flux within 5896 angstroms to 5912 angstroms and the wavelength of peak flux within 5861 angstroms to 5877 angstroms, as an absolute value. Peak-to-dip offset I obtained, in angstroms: 48.8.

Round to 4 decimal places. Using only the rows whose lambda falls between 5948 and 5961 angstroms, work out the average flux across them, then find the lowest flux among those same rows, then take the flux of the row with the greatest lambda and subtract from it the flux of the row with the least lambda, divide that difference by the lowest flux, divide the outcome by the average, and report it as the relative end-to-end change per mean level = -0.0028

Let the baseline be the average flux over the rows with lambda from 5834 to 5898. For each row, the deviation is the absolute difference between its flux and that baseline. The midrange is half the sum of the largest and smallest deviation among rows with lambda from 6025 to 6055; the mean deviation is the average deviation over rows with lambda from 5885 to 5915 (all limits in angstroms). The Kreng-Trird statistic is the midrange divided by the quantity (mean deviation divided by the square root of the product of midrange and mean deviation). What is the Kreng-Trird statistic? 3.2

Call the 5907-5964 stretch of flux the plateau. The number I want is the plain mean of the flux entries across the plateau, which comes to 44.6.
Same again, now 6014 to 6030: 44.0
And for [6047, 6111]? 46.7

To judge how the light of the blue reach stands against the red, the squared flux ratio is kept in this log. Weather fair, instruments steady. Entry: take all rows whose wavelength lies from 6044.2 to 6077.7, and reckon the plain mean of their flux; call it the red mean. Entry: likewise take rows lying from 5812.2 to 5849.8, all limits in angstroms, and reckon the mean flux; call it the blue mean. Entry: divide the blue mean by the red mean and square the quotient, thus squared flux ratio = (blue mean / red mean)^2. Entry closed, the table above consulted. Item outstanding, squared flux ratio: 1.03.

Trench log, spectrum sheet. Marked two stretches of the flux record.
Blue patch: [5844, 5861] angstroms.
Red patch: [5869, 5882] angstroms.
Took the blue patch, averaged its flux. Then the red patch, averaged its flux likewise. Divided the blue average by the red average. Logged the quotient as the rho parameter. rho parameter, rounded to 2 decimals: 1.08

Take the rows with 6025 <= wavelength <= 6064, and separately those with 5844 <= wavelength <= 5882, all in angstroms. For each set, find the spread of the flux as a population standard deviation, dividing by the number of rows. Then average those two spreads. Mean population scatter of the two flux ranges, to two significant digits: 2.7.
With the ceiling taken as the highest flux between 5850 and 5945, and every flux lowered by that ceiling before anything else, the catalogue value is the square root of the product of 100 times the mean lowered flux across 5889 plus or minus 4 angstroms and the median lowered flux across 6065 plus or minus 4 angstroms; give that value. 75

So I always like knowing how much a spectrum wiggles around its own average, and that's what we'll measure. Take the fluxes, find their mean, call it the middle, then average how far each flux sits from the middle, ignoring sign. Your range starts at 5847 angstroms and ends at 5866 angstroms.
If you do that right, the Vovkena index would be 2.3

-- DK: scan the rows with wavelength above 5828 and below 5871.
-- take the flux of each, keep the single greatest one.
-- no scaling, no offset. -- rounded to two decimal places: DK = 52.25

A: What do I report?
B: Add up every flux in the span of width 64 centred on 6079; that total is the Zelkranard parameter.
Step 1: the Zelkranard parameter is 1074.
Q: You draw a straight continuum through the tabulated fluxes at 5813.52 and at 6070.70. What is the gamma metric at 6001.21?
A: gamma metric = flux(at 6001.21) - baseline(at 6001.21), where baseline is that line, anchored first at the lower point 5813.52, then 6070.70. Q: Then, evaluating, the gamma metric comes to 2.0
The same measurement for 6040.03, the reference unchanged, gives 8.7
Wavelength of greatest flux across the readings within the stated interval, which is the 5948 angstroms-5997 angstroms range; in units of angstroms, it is 5970.89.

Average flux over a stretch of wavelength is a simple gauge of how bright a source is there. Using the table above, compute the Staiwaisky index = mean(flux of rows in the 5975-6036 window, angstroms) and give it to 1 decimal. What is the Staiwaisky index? 44.3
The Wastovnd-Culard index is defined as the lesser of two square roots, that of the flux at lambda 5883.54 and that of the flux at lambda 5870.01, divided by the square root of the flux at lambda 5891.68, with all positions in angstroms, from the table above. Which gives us 1.05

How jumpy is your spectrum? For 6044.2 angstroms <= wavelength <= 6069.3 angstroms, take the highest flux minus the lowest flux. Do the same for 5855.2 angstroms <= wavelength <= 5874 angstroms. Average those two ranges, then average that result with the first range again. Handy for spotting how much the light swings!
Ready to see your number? 9.6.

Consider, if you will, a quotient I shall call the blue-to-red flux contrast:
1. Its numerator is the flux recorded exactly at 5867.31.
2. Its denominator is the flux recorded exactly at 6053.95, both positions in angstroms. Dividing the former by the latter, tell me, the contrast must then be 0.93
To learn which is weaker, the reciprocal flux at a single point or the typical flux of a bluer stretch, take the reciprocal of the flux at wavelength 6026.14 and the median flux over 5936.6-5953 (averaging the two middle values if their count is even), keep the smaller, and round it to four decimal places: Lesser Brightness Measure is 0.0227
